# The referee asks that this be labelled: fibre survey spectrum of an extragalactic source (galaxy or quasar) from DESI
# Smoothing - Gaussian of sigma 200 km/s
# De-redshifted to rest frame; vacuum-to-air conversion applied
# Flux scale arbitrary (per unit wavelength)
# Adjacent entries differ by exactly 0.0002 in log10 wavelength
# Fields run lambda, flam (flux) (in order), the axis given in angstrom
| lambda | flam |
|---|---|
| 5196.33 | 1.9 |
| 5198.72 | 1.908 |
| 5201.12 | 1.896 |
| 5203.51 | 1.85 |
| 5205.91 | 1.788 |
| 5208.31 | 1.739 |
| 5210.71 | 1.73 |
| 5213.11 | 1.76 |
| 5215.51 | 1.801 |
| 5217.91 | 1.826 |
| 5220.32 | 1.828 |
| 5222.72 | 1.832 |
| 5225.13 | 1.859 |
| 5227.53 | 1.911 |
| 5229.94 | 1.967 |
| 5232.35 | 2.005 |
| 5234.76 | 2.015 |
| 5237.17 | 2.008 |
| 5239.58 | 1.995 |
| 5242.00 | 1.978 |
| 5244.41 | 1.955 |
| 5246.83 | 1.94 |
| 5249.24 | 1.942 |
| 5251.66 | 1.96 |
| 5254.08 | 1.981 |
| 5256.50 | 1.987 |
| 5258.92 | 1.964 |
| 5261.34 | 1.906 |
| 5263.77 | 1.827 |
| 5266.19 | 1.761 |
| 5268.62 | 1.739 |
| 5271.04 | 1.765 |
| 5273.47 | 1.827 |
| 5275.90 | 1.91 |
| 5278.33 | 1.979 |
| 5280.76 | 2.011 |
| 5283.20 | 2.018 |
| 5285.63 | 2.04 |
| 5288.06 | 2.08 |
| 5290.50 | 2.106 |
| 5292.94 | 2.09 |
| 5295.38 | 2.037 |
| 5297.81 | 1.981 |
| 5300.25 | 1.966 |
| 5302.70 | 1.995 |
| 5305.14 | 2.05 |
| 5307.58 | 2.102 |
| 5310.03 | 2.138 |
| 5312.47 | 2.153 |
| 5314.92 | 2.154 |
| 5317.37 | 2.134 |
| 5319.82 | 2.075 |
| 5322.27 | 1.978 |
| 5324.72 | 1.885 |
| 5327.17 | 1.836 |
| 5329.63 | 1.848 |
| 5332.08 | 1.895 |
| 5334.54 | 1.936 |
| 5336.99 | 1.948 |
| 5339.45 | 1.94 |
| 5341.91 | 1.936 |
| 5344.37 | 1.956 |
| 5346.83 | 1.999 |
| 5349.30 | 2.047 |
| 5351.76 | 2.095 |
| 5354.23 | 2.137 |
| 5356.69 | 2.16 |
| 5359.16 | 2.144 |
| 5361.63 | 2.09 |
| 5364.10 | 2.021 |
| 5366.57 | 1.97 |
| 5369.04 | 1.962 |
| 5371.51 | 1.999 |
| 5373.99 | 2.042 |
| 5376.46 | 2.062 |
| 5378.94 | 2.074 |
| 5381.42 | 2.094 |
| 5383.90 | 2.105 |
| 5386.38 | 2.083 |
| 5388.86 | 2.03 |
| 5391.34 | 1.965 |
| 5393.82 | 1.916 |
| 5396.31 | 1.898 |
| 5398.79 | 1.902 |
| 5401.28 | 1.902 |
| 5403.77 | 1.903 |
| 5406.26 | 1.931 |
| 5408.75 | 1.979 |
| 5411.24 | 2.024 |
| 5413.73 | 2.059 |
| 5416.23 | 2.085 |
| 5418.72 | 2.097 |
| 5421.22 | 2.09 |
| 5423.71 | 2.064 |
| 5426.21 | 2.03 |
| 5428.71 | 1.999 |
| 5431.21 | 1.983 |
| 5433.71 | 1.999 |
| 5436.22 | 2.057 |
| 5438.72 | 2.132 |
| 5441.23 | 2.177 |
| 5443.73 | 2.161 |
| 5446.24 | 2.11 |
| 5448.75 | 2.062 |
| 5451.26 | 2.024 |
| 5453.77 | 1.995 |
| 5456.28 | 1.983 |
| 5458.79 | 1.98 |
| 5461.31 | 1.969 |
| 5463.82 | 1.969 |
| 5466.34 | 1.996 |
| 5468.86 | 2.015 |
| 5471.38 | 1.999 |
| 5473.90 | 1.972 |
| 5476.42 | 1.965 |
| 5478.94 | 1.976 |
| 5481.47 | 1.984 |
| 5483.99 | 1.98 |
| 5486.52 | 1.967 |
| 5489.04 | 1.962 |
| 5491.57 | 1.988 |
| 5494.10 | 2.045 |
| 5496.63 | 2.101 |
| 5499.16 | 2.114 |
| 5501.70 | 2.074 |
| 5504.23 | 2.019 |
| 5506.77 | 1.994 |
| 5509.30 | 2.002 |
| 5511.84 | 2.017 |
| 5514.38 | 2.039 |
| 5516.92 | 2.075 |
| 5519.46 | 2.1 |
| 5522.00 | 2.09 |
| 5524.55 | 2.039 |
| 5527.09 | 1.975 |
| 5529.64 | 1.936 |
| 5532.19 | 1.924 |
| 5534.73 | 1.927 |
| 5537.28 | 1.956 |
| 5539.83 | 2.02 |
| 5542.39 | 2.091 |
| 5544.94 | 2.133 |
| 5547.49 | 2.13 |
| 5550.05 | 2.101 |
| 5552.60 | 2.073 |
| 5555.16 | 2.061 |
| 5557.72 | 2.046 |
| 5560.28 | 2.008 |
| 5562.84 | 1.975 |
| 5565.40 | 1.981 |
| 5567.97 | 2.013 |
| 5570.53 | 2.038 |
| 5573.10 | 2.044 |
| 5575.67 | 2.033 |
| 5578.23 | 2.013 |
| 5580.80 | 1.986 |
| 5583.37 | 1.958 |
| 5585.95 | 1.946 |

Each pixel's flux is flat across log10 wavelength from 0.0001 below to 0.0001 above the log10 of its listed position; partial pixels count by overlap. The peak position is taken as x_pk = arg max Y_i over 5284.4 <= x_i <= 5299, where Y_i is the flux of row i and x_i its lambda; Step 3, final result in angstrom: 5290.50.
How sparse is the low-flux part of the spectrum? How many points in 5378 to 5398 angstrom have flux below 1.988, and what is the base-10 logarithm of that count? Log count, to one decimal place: 0.5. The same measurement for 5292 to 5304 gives 0.3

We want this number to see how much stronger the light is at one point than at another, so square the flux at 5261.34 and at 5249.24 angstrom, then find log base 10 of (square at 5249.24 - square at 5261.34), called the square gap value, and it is -0.86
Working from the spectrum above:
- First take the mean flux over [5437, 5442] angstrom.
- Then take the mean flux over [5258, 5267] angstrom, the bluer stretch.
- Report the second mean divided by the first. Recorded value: 0.87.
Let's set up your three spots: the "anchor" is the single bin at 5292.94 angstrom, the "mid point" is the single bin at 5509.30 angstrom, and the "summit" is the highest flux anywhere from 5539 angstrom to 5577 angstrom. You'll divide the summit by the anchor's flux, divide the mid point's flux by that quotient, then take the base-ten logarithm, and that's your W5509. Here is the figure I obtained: 0.29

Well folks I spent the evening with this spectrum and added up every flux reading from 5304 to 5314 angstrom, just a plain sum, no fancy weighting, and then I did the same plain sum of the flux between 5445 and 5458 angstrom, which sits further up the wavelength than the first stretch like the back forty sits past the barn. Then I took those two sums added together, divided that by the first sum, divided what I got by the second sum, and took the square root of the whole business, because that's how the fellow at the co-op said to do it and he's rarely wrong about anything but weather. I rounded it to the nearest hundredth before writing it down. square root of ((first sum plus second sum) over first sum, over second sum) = 0.47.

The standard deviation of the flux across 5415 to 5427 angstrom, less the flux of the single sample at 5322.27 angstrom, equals -1.95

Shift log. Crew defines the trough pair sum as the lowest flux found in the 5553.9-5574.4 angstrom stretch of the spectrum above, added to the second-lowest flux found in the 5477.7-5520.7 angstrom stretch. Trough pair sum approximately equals 3.94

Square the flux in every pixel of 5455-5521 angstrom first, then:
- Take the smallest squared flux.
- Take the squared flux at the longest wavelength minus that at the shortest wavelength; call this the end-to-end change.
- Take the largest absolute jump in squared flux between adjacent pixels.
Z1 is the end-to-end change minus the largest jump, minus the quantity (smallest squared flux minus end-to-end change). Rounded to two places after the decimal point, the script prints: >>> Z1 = -3.13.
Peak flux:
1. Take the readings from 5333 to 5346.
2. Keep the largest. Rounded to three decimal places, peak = 1.956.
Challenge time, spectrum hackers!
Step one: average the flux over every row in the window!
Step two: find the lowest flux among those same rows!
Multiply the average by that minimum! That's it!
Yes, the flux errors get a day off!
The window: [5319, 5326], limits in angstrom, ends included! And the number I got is 3.7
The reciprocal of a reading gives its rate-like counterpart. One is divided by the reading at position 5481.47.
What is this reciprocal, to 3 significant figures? 0.504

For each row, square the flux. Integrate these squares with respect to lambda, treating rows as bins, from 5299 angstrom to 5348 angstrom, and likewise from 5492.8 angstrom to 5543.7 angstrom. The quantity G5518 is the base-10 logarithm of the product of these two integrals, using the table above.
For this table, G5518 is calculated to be 4.61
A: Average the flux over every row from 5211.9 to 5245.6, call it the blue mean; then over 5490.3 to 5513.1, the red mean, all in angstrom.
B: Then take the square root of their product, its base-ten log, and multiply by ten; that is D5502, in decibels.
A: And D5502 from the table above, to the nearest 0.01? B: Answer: 2.95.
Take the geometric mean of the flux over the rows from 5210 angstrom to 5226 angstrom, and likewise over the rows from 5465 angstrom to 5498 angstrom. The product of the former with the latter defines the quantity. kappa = 3.60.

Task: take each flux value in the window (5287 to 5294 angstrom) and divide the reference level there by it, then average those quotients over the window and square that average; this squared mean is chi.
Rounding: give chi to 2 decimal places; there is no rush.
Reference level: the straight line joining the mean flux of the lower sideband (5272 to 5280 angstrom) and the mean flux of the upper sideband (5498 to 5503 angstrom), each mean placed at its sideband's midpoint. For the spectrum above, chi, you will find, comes 0.84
